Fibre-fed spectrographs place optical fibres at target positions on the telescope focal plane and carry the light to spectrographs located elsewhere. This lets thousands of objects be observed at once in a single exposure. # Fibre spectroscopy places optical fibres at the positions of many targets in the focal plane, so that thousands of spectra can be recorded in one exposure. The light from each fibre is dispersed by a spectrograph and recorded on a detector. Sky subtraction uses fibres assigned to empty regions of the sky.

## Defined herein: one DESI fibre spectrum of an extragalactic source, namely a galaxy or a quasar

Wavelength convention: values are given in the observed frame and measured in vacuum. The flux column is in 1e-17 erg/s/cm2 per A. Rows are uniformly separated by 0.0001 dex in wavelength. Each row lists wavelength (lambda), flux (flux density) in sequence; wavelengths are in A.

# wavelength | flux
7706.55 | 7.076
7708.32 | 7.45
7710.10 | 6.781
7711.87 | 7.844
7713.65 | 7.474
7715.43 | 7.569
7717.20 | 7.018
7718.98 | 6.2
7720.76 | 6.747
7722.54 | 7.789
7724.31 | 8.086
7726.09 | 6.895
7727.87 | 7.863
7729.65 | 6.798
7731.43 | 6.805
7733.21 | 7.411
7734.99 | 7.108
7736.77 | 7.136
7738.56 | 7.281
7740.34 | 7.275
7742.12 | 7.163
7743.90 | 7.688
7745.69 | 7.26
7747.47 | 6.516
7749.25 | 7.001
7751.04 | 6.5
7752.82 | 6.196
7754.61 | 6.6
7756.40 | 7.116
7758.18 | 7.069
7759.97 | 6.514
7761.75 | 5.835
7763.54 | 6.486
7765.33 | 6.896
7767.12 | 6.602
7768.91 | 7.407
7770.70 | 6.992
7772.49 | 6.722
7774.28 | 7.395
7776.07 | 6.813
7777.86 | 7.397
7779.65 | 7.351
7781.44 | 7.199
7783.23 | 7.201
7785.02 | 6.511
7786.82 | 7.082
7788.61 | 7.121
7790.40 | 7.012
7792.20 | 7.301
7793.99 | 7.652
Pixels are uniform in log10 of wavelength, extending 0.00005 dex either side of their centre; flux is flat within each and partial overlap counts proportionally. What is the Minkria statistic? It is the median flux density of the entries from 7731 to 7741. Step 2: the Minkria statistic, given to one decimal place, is 7.2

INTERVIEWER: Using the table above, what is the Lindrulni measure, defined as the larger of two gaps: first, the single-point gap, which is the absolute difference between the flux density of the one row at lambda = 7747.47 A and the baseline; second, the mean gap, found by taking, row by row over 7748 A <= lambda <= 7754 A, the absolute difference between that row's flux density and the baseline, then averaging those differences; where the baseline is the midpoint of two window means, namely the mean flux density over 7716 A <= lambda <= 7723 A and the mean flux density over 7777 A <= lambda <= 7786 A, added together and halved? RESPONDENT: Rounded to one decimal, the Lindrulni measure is 0.5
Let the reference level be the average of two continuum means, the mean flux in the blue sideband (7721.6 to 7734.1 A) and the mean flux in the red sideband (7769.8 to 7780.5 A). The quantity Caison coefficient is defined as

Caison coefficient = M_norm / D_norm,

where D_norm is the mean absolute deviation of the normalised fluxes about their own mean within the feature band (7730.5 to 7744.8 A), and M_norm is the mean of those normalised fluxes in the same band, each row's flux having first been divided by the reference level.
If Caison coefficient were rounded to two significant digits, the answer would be 40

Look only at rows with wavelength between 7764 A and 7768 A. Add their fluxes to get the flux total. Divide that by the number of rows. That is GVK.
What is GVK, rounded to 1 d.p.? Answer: 6.7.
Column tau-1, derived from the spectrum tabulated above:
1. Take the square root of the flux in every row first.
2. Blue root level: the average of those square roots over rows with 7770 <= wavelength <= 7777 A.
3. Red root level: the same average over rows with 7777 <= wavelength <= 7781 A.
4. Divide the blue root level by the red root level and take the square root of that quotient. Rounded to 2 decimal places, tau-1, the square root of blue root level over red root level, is 0.99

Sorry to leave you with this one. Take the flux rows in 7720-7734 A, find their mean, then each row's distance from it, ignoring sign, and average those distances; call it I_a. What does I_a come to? 0.49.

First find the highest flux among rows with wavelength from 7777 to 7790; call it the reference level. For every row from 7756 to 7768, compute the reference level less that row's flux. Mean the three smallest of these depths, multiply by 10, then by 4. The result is 15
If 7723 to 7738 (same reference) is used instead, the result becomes -16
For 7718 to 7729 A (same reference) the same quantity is -21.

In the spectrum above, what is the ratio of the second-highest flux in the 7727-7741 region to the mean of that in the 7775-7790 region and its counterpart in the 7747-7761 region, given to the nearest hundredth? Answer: 1.03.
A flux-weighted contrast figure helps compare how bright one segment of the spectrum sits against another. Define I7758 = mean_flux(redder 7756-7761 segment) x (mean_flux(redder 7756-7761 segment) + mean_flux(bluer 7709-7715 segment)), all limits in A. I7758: 98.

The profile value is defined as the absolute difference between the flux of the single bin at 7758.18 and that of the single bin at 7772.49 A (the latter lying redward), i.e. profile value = 0.35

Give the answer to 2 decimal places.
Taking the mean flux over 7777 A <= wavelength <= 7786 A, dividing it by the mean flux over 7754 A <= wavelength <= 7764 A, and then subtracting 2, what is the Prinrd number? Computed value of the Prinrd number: -0.92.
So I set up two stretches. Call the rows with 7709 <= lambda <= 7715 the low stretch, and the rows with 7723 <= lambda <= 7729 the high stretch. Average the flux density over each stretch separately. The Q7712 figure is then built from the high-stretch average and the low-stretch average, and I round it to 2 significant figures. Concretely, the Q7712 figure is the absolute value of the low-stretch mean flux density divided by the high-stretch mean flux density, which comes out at 0.97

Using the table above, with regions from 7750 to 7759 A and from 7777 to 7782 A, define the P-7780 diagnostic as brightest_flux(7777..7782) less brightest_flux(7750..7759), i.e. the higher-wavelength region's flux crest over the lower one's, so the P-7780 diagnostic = 0.28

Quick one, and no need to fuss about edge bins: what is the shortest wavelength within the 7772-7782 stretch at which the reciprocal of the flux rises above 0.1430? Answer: 7772.49 A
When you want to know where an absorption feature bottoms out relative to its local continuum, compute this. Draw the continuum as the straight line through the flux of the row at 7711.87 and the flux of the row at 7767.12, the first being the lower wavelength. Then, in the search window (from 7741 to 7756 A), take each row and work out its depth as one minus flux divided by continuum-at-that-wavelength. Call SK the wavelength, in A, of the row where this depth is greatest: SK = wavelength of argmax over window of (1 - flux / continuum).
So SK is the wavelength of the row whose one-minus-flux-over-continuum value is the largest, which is 7752.82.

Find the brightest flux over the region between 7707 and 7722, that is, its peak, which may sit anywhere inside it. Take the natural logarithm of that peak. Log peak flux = 2.06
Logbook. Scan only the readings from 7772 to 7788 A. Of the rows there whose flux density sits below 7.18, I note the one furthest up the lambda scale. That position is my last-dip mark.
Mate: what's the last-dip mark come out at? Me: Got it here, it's 7786.82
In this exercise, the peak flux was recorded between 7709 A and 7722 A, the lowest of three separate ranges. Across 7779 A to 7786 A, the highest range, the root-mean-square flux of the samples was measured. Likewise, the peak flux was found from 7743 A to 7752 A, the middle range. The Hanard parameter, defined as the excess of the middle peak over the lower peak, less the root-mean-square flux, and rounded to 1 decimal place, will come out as -7.2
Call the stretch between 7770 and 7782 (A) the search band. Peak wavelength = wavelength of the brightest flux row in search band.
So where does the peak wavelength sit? 7777.86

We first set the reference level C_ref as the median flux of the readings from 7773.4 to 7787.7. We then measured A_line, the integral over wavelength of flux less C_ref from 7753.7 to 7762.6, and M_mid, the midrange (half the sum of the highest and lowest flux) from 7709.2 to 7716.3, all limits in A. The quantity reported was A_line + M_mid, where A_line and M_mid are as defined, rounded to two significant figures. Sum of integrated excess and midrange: 2.2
